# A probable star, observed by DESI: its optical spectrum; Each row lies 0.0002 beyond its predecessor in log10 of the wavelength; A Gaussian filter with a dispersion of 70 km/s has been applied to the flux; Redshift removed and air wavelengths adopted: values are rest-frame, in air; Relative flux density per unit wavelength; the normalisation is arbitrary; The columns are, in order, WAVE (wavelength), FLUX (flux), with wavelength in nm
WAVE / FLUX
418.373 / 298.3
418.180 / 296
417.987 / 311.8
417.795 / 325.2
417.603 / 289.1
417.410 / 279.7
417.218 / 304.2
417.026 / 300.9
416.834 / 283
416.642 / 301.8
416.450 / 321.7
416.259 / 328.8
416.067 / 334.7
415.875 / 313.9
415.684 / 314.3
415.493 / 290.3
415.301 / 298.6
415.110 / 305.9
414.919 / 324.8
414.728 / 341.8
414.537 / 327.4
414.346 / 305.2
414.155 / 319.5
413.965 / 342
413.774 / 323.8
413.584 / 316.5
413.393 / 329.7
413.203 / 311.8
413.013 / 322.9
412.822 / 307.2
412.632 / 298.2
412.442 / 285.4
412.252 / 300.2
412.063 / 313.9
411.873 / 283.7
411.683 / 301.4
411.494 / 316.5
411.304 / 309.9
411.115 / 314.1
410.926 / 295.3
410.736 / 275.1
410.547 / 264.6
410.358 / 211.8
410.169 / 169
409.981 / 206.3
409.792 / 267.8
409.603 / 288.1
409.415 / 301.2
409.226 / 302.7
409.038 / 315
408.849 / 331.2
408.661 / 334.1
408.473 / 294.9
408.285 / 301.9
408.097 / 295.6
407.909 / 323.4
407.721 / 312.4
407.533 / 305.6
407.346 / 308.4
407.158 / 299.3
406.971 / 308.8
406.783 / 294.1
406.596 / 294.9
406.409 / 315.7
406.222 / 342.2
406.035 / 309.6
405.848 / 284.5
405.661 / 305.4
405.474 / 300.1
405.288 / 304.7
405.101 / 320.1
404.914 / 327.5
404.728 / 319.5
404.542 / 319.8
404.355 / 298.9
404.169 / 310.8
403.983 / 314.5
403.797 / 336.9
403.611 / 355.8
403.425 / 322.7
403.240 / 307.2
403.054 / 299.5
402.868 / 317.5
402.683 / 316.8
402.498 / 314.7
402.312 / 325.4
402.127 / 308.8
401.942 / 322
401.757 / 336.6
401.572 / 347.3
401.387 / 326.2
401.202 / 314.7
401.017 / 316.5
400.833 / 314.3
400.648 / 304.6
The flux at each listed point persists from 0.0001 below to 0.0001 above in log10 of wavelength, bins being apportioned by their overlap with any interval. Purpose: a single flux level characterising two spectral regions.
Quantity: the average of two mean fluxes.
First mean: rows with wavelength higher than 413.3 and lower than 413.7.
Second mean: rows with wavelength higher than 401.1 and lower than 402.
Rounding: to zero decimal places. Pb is 326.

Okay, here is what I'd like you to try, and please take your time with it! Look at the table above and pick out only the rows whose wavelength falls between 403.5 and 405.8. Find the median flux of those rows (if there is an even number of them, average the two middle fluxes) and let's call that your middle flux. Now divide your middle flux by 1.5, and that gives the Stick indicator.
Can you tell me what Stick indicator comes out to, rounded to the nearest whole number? 211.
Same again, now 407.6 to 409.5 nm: 205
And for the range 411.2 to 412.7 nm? 201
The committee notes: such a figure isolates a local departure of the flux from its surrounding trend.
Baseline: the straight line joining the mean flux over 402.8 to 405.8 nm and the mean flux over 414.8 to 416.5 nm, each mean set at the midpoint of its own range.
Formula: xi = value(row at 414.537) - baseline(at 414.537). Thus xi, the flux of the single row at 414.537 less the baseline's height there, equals 12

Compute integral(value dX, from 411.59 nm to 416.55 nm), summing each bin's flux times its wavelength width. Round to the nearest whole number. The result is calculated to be 1557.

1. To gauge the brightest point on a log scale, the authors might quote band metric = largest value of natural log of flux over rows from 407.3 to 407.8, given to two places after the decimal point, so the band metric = 5.74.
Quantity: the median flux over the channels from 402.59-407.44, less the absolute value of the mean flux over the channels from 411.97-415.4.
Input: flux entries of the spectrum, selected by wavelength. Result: -5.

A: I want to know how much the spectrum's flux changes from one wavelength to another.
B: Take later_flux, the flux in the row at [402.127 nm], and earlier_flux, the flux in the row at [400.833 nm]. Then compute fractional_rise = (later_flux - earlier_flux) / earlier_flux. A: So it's -0.017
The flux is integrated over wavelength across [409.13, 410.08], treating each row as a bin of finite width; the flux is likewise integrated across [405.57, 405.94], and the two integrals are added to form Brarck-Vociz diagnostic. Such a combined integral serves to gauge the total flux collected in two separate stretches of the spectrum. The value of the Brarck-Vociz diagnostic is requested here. 368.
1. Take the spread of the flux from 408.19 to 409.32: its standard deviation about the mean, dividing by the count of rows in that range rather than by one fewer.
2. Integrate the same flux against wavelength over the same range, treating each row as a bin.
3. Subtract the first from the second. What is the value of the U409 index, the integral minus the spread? 339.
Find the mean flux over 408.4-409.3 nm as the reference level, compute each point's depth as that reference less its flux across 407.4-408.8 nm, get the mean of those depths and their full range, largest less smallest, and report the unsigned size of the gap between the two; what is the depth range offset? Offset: 33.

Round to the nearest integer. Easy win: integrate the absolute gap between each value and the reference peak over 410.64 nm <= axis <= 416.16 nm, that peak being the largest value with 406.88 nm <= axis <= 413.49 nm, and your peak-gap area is 133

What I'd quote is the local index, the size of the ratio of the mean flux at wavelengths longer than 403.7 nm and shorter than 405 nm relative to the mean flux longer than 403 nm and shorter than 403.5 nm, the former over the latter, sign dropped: 1.03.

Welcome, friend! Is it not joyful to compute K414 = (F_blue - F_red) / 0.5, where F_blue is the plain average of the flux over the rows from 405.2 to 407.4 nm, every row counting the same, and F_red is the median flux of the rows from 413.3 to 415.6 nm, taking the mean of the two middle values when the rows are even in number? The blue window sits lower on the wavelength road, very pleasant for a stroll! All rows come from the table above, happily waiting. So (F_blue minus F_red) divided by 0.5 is -32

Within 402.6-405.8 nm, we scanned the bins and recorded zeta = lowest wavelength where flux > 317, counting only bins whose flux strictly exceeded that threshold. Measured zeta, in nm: 402.868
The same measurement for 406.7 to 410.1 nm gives 407.909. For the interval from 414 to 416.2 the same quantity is 414.155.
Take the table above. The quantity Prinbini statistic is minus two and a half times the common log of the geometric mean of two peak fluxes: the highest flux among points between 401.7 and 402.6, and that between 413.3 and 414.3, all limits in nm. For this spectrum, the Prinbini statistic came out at -6.33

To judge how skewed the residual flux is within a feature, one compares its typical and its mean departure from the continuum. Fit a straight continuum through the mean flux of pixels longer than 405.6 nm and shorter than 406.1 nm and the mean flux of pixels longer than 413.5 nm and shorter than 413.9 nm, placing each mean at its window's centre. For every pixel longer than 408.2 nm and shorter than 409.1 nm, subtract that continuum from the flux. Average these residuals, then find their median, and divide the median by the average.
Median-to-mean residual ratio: 0.8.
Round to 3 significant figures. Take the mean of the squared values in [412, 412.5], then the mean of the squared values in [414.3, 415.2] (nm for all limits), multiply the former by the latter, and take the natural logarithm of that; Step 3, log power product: 23.0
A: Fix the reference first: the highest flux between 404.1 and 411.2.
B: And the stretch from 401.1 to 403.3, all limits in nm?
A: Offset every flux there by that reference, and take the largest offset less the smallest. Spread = 48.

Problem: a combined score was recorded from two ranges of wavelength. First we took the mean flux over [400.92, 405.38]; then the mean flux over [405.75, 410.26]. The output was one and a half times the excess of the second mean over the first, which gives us -36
